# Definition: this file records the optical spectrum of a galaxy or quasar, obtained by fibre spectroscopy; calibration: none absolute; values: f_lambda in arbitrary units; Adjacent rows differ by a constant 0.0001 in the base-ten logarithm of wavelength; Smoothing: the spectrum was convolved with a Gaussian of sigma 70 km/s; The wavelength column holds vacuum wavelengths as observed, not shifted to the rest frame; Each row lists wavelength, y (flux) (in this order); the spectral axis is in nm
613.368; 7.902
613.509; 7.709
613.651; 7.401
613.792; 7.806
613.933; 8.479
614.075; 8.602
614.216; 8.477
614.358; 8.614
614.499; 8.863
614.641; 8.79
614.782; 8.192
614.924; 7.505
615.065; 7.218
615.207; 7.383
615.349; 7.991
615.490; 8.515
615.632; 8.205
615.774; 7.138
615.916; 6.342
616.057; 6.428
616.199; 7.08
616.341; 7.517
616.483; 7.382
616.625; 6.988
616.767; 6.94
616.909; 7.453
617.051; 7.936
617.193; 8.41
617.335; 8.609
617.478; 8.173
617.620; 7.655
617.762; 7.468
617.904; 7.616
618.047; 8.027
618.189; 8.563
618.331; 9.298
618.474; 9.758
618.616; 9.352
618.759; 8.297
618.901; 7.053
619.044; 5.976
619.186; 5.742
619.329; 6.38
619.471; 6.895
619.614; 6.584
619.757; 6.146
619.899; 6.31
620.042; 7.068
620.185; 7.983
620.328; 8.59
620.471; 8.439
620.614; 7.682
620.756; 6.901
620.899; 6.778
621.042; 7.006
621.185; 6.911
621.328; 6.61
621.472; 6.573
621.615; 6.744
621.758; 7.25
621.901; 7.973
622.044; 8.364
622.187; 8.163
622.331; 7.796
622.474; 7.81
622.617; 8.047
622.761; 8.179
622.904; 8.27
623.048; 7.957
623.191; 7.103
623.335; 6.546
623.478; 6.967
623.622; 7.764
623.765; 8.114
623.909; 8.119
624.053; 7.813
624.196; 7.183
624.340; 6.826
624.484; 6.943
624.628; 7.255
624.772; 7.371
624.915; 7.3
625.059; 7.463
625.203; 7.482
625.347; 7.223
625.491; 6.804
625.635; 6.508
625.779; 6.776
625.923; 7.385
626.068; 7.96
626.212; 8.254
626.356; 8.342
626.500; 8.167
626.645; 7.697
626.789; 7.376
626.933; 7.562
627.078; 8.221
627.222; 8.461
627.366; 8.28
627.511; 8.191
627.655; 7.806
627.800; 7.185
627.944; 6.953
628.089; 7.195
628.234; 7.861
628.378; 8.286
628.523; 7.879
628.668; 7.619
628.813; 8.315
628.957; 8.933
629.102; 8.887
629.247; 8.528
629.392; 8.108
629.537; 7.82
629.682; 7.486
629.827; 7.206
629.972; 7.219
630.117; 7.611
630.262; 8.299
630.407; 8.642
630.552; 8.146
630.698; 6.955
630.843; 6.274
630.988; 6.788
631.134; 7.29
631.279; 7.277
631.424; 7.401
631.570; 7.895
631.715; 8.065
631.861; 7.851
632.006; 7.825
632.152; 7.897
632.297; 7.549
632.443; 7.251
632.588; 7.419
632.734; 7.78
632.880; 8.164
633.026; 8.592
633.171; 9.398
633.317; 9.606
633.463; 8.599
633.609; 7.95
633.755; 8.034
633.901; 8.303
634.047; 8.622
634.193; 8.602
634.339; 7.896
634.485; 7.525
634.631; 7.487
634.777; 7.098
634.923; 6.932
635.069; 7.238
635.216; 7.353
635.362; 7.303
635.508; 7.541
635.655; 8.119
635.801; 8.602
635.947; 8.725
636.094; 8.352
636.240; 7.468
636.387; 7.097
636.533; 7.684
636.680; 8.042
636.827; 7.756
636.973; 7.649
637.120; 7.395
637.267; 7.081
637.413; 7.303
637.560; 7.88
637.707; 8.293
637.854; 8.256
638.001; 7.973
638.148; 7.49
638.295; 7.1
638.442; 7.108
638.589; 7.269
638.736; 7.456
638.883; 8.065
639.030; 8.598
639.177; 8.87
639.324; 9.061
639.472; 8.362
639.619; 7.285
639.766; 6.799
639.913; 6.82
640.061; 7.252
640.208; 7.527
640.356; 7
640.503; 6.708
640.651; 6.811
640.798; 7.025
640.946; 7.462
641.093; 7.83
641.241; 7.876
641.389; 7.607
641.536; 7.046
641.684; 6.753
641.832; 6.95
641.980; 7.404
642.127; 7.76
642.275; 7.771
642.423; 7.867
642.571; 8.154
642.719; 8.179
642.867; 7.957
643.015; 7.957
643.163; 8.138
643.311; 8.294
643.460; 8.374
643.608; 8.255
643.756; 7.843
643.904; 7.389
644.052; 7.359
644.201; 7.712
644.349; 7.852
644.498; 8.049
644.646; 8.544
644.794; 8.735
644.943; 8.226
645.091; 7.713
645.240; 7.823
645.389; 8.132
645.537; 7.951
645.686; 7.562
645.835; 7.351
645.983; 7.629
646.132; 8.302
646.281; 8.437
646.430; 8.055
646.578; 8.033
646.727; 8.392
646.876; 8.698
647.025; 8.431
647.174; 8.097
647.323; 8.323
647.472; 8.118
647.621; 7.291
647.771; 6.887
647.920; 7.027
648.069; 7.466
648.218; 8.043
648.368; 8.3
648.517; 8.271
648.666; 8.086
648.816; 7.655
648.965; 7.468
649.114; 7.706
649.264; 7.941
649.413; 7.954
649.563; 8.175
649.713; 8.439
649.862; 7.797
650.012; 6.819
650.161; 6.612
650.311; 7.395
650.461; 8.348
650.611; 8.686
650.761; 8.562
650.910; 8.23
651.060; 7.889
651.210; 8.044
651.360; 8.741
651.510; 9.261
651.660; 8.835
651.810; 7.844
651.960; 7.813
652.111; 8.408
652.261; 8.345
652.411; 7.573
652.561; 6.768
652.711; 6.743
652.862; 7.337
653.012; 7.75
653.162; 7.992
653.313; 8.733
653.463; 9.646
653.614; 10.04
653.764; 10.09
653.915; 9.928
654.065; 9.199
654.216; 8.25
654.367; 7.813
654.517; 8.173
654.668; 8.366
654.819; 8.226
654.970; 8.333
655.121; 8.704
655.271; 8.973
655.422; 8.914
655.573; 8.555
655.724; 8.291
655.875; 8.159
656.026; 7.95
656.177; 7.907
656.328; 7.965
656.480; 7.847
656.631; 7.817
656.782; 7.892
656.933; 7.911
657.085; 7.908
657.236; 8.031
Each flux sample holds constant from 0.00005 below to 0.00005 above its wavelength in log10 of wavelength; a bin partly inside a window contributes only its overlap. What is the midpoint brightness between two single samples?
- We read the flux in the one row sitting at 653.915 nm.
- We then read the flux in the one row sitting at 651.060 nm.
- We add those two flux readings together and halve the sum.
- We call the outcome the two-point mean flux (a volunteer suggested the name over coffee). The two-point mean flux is 8.9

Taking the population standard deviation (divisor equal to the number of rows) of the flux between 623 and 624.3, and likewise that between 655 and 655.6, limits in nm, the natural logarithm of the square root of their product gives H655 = -1.2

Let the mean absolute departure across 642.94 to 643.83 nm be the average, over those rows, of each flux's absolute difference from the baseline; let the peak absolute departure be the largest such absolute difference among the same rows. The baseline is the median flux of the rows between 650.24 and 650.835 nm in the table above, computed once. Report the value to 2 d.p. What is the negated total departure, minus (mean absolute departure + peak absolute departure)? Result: -0.92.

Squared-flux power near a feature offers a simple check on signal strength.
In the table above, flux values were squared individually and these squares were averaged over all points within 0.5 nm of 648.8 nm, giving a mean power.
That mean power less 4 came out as 58.8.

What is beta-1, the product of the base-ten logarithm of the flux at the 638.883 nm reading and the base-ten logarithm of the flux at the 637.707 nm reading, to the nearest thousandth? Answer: 0.833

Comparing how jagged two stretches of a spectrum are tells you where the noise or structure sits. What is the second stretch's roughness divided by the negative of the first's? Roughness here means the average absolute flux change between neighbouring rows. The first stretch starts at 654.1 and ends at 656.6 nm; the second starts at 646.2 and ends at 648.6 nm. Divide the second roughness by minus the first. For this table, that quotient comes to -1.5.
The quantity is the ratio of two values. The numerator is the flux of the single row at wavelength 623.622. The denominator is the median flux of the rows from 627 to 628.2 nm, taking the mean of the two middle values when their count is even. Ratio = 0.97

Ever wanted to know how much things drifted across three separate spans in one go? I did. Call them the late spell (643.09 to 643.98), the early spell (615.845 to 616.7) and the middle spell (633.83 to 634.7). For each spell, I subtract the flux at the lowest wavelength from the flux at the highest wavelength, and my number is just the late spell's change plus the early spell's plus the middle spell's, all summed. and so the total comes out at -0.9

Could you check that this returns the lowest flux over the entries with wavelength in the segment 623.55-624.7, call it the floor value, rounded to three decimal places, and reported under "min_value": 6.826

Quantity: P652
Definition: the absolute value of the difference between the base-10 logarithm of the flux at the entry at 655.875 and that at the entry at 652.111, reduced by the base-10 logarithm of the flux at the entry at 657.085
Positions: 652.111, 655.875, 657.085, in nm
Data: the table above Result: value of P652 -0.885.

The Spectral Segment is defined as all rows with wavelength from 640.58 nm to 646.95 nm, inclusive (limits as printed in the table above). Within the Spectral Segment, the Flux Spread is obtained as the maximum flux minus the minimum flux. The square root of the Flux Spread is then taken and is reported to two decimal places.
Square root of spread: 1.41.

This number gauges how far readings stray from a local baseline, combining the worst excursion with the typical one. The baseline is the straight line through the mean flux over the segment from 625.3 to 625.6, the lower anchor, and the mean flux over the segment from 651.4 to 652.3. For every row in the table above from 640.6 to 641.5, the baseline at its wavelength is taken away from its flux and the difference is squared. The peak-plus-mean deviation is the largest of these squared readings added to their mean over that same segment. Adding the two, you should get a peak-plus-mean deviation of 1.3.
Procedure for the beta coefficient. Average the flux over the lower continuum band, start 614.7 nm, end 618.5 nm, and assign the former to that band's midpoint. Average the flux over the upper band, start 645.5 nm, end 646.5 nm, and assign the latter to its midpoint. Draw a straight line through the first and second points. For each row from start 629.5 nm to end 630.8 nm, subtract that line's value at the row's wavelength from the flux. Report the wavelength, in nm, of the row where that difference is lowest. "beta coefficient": 630.698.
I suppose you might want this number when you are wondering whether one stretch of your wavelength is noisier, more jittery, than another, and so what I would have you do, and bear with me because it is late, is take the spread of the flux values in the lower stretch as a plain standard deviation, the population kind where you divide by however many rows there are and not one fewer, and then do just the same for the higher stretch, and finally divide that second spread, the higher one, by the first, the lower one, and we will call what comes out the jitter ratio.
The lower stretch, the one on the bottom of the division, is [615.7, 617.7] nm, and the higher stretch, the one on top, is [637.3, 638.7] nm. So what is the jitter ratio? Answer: 0.7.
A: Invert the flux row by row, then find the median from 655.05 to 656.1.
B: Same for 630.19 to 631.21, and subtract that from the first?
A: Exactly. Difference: -0.020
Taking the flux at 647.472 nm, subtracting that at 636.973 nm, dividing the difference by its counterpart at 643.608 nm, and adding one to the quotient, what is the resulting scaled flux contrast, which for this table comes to 1.06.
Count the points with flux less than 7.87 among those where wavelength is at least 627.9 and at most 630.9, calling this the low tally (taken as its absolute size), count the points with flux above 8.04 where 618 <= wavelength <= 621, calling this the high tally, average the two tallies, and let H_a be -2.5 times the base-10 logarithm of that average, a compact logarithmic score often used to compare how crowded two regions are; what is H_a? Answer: -2.4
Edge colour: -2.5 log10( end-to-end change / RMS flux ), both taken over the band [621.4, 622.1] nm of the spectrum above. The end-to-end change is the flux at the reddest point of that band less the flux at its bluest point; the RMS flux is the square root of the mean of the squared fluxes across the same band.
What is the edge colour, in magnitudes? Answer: 1.5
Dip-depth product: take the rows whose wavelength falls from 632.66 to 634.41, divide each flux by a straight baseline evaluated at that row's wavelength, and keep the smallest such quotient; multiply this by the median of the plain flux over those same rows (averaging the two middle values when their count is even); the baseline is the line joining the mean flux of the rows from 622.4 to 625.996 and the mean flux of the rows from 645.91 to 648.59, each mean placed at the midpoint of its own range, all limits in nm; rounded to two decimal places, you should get 8.62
